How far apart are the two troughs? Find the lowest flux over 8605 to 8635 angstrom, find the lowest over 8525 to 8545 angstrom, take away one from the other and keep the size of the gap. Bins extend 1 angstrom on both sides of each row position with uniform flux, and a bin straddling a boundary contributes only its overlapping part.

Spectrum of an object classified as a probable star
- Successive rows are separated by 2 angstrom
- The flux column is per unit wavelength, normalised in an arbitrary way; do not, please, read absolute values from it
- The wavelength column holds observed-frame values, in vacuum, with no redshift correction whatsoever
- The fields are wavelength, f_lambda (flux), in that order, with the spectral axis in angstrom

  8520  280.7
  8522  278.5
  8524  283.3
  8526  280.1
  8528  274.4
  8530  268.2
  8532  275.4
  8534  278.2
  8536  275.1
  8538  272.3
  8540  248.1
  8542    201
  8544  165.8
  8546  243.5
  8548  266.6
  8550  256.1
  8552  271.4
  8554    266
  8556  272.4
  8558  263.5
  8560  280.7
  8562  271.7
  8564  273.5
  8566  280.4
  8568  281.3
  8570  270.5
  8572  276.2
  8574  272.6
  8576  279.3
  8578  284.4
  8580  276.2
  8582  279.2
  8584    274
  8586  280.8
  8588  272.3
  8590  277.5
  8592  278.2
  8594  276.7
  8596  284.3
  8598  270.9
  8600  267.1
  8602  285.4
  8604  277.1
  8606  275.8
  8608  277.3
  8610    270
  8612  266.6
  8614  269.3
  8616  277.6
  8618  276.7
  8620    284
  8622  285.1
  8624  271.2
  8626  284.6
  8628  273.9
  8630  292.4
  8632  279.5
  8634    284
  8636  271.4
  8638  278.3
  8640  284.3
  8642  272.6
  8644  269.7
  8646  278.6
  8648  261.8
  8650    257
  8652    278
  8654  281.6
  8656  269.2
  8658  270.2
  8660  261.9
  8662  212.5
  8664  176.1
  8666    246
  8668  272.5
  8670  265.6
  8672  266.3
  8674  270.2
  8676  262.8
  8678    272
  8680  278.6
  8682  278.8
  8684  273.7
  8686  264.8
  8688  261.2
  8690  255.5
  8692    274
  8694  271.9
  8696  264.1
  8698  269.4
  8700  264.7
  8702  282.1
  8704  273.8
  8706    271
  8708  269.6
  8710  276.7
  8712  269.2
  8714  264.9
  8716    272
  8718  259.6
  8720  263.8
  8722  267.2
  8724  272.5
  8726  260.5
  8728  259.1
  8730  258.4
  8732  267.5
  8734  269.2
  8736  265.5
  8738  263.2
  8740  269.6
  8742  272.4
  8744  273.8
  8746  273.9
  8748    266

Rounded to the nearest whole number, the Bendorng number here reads 101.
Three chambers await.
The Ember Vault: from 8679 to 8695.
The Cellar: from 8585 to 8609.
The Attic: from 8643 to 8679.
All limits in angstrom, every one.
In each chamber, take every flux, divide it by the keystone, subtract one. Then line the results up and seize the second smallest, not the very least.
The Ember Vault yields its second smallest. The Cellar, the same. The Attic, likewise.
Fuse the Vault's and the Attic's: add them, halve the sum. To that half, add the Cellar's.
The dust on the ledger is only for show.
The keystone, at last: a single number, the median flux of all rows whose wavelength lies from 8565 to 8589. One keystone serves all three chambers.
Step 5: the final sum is -0.172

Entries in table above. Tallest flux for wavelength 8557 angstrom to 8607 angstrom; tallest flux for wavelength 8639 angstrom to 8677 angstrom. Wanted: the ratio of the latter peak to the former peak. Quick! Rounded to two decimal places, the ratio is 1.00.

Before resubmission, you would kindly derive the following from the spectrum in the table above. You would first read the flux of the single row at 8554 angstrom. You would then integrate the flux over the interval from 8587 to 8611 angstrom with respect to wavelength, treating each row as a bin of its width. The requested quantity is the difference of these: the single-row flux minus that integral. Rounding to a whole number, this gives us -6359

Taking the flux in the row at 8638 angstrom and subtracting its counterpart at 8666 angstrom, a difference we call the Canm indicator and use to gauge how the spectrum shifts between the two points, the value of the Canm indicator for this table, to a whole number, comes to 32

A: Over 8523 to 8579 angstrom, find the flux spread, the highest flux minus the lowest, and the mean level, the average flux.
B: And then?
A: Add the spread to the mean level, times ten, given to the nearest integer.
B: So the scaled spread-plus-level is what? 3840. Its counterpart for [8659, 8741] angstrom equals 3699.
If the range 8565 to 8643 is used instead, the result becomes 3032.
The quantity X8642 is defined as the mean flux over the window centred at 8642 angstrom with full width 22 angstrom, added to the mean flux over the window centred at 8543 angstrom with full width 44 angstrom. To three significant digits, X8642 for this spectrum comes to 536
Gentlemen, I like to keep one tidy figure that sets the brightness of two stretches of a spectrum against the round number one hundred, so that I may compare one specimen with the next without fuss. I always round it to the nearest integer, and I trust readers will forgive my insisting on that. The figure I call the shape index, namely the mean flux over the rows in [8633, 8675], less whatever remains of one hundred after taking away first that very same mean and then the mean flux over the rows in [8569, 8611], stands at 703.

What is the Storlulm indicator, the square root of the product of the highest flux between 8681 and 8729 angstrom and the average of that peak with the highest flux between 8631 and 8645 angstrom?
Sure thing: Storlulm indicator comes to 283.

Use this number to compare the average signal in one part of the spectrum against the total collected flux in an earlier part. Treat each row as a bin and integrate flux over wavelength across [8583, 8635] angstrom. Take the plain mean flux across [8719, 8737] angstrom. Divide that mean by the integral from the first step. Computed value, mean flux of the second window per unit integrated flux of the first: 0.02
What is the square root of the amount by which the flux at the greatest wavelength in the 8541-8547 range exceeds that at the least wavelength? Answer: 6.5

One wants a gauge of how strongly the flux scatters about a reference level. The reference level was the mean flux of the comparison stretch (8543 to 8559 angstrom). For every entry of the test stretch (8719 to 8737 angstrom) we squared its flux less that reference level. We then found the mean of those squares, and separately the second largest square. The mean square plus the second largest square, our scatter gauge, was 566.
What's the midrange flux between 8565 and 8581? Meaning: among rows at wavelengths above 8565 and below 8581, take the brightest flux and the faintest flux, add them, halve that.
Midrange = 277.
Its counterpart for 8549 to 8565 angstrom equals 268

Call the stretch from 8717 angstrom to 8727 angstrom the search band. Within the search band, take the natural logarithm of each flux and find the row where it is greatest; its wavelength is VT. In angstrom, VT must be 8724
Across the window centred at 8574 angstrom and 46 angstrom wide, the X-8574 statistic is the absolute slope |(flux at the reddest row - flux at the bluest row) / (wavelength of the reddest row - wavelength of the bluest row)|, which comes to 0.29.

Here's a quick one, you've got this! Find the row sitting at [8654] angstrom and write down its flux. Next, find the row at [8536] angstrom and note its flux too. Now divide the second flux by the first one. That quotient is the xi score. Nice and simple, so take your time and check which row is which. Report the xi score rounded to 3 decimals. 0.977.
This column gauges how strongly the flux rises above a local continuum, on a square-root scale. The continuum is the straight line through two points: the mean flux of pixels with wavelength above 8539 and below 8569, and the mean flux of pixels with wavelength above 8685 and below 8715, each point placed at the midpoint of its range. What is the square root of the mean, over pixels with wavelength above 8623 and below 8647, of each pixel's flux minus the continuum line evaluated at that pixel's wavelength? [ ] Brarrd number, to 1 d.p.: 3.9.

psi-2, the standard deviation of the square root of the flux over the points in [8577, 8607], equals 0.15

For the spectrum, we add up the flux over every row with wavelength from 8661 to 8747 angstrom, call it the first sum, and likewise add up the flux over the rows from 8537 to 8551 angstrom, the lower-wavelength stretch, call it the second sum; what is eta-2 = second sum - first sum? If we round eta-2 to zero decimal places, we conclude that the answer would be -9723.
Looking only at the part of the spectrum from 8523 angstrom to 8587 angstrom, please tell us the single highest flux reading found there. 284.4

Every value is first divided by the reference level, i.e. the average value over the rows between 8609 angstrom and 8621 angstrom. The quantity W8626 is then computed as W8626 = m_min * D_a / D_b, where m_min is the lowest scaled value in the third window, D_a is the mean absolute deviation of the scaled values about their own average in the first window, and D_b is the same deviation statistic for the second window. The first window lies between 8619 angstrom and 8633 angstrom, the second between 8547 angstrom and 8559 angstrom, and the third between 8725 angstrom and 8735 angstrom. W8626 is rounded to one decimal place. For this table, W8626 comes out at 1.3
